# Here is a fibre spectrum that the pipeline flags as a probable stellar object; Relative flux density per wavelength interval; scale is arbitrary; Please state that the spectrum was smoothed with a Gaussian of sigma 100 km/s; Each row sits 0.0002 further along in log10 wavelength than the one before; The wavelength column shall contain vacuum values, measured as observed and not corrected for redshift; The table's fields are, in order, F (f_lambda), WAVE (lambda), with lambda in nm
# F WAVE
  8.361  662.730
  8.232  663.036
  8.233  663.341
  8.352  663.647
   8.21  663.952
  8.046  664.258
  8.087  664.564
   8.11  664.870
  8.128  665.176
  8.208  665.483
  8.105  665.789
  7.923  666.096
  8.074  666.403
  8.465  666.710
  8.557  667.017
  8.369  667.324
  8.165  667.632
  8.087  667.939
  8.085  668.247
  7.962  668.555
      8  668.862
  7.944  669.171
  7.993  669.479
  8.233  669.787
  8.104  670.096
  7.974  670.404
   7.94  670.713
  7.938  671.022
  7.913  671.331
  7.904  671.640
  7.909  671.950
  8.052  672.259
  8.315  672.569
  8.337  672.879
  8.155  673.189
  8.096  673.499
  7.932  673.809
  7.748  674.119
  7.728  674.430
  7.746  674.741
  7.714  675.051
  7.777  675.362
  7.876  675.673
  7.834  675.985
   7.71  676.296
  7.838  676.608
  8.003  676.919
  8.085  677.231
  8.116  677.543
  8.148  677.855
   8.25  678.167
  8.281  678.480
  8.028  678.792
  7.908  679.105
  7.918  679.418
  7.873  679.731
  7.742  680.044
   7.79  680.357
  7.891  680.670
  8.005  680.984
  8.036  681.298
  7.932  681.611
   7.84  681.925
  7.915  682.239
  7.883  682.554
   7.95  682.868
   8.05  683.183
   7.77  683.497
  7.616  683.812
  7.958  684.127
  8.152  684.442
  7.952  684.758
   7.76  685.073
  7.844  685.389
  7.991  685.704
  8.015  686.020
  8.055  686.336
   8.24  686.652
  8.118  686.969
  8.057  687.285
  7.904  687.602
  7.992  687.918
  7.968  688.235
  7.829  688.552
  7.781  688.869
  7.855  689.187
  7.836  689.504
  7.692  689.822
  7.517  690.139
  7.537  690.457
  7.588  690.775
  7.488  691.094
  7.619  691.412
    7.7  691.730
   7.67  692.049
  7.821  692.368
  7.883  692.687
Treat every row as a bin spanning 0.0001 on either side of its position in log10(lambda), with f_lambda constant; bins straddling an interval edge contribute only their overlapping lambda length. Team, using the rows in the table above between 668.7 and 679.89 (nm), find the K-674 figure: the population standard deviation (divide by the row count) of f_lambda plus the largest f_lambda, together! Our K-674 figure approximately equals 8.51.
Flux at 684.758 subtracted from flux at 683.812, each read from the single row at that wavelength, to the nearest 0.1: -0.3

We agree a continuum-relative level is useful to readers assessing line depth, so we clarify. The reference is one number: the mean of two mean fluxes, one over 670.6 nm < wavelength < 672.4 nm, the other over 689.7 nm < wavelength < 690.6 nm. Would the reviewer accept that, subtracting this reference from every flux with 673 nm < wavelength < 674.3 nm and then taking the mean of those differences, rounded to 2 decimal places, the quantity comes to 0.22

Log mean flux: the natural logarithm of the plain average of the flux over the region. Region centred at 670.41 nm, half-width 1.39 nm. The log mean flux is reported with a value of 2.08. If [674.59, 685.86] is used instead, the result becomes 2.07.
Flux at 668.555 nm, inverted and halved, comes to 0.0628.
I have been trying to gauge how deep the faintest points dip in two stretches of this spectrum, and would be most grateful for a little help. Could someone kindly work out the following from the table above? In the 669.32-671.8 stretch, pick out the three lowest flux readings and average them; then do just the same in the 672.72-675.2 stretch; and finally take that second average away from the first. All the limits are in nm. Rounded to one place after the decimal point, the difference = 0.2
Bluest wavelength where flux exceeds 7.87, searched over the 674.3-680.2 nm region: 675.673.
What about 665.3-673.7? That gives 665.483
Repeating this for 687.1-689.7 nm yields 687.285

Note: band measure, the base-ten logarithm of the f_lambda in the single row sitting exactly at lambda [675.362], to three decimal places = 0.891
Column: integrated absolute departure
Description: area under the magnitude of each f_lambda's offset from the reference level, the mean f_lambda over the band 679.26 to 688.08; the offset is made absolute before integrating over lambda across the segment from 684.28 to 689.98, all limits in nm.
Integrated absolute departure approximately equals 0.68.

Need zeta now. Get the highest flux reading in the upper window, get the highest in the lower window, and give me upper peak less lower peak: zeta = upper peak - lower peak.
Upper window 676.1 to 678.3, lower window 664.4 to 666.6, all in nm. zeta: 0.04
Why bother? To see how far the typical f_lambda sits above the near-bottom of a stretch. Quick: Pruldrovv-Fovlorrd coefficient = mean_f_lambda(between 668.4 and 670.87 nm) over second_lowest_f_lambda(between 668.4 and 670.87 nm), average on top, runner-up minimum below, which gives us 1.01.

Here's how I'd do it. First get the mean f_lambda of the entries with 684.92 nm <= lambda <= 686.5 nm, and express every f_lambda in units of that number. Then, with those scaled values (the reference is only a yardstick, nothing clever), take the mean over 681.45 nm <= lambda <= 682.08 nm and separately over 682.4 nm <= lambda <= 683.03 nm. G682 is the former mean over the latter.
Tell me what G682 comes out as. 1.00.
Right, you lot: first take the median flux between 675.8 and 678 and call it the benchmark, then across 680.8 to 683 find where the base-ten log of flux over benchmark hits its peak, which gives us 681.298 nm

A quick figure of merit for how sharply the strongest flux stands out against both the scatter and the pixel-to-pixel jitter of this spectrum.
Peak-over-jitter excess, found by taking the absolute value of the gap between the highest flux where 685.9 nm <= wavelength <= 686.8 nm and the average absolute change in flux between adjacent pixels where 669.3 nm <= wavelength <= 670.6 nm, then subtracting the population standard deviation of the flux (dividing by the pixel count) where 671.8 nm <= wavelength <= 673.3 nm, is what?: 7.91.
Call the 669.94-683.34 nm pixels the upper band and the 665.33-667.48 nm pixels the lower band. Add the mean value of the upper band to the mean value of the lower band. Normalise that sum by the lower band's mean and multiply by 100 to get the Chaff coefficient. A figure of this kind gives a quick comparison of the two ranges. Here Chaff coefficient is 196.5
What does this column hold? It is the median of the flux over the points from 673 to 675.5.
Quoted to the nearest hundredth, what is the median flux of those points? 7.76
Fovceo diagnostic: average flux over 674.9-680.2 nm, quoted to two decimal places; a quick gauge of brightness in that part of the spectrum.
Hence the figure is 7.95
